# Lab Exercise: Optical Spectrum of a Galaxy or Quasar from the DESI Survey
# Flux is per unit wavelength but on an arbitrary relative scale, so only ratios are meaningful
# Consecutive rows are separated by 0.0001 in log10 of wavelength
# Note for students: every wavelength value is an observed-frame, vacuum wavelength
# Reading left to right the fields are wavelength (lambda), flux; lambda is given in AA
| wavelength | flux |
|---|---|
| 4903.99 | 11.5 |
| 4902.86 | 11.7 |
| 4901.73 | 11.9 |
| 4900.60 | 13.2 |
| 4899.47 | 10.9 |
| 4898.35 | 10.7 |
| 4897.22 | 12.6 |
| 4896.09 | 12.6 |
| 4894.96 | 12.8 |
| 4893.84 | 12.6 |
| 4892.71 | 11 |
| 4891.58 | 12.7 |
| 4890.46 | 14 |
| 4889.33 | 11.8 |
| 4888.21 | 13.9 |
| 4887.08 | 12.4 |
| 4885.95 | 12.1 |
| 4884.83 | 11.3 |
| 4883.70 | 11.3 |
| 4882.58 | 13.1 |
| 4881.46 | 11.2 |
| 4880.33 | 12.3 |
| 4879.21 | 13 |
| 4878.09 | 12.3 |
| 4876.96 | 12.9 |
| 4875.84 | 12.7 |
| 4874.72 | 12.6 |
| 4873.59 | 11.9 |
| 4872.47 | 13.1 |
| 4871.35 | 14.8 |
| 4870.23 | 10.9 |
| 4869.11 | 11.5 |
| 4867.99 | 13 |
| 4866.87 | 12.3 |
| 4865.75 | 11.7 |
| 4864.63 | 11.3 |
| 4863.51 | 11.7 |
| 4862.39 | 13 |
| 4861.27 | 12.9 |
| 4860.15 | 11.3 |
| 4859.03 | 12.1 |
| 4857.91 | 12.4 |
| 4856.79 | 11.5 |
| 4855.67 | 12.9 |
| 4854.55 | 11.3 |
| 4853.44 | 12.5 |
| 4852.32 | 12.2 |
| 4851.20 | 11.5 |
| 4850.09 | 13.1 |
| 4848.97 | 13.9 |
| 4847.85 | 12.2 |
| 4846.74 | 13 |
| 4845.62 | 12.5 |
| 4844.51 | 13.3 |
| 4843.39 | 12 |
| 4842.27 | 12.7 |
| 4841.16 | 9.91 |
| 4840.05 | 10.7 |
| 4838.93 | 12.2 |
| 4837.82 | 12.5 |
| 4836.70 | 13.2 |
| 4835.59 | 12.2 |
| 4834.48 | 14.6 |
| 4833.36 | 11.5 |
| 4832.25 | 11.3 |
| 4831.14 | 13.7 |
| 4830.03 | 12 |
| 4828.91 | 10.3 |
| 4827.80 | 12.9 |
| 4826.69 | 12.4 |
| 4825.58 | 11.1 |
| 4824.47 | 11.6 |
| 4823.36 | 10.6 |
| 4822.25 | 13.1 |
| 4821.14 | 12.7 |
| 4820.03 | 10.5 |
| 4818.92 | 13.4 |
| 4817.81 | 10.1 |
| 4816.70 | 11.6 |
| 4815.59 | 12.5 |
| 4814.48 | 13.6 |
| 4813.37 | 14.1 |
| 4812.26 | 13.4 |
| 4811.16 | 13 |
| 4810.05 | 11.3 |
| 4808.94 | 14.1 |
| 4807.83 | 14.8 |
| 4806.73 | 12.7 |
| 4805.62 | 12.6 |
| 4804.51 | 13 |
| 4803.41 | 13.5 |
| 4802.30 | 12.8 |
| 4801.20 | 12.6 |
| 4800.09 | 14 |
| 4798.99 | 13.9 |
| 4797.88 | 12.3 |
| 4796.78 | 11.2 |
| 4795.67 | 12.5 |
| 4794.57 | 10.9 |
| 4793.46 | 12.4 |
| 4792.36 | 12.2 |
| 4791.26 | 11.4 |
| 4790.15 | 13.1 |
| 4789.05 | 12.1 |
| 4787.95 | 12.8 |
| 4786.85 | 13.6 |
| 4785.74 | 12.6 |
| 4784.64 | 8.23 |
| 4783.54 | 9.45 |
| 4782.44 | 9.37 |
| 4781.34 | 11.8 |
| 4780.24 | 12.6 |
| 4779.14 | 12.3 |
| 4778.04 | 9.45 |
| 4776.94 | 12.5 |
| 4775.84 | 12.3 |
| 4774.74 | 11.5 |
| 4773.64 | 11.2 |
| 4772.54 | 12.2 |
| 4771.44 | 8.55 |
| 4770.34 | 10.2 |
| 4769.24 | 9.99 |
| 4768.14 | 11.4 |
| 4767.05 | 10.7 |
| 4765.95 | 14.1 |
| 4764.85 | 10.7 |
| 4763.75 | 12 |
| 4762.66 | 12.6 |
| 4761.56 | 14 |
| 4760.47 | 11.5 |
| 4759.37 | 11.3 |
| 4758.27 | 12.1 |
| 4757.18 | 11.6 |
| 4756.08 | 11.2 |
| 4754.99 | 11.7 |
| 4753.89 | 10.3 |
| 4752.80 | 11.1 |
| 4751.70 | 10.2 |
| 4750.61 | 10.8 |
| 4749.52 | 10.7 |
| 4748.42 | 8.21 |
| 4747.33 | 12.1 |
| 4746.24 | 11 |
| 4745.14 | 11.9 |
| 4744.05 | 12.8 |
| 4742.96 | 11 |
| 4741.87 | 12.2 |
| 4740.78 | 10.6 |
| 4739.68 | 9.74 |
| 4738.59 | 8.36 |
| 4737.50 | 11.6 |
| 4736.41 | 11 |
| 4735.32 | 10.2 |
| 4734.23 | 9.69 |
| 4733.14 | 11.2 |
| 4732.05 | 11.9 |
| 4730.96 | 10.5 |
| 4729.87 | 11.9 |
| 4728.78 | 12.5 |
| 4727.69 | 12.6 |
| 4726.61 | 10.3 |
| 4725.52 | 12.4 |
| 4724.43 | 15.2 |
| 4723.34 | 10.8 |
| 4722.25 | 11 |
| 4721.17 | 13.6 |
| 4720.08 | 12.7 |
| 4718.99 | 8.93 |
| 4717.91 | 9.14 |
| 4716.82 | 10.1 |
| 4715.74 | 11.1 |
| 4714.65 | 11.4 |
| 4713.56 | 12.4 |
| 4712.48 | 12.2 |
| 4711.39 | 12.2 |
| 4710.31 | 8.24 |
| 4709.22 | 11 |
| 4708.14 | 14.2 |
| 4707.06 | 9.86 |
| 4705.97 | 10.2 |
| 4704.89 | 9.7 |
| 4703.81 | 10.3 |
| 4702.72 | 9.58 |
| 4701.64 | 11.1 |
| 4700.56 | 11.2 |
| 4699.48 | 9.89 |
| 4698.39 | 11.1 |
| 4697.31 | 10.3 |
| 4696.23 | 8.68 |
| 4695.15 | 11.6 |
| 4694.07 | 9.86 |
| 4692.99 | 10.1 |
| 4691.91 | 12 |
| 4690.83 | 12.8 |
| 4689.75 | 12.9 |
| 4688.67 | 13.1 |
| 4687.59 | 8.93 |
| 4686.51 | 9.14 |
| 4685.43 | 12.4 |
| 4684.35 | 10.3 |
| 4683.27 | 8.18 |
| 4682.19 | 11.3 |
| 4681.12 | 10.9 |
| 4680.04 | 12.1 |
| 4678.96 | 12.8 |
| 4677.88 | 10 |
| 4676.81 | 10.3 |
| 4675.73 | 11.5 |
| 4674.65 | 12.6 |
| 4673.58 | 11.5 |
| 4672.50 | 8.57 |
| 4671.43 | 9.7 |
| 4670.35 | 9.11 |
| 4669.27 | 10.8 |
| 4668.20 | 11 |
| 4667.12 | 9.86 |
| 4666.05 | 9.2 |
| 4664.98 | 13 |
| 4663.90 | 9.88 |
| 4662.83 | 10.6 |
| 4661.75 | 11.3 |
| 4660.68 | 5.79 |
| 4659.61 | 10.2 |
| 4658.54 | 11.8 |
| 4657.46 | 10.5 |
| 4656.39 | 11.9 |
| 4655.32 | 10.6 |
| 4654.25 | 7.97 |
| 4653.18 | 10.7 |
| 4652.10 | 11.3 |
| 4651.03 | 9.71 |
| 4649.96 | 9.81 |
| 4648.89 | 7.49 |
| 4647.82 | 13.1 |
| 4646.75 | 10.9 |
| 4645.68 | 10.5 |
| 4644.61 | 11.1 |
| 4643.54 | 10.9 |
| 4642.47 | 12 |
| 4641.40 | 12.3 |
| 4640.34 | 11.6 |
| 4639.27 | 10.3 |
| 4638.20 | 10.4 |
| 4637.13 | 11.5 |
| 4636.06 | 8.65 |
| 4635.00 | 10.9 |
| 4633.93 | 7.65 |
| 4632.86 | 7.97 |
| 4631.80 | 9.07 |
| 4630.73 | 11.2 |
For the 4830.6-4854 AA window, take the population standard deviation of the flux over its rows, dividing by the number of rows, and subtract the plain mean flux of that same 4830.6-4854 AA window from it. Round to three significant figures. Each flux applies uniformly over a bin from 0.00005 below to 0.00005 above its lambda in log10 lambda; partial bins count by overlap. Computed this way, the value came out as -11.4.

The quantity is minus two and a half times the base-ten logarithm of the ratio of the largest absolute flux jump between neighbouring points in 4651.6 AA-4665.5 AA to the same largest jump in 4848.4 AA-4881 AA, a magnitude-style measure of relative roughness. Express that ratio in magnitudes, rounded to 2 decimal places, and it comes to -0.38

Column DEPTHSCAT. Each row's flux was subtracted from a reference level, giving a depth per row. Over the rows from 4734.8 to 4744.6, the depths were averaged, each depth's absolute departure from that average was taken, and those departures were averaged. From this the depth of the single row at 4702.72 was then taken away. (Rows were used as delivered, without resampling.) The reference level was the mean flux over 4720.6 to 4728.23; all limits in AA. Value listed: -1.7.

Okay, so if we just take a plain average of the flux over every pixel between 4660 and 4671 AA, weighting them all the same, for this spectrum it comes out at 10.1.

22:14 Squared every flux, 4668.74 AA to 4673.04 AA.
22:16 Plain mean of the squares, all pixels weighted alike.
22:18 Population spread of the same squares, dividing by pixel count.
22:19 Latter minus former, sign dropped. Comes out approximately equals 76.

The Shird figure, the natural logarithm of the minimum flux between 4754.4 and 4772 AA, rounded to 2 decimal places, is 2.15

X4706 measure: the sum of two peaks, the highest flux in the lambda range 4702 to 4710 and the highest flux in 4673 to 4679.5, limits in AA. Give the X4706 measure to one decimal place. 27.0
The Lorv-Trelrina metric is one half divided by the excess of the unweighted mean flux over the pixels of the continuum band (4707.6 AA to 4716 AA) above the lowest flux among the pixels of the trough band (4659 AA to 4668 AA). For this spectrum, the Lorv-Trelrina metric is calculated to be 0.086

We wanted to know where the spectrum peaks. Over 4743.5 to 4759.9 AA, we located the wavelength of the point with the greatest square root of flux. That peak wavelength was 4744.05 AA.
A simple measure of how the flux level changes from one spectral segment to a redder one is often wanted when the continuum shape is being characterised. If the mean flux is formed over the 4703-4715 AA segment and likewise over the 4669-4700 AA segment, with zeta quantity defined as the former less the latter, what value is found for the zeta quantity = 0.3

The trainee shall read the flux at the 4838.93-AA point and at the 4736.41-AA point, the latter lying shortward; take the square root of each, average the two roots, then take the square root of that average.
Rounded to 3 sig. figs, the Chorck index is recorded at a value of 1.85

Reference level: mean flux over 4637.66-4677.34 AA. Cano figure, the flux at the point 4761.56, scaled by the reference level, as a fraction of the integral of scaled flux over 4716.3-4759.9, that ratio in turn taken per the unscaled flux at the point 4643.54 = 0.0026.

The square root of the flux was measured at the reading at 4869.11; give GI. 3.39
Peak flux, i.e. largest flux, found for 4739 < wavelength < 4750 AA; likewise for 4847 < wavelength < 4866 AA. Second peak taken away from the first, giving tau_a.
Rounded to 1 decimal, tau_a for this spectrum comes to -1.1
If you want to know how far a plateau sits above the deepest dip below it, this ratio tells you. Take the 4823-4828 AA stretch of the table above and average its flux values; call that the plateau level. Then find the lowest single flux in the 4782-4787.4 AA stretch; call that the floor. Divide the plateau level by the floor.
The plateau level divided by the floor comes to 1.42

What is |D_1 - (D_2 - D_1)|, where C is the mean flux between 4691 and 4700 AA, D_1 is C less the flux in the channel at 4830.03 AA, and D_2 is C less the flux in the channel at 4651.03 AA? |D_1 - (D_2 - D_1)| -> 3.8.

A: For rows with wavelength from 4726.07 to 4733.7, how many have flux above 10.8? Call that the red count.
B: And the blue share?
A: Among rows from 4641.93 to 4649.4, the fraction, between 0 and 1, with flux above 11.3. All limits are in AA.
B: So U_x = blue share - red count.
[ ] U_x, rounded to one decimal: -4.7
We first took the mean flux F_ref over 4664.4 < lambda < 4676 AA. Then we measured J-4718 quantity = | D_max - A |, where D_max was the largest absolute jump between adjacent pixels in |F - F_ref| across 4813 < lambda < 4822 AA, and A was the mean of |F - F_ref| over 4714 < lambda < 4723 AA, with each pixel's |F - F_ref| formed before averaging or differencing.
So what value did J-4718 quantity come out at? 1.4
